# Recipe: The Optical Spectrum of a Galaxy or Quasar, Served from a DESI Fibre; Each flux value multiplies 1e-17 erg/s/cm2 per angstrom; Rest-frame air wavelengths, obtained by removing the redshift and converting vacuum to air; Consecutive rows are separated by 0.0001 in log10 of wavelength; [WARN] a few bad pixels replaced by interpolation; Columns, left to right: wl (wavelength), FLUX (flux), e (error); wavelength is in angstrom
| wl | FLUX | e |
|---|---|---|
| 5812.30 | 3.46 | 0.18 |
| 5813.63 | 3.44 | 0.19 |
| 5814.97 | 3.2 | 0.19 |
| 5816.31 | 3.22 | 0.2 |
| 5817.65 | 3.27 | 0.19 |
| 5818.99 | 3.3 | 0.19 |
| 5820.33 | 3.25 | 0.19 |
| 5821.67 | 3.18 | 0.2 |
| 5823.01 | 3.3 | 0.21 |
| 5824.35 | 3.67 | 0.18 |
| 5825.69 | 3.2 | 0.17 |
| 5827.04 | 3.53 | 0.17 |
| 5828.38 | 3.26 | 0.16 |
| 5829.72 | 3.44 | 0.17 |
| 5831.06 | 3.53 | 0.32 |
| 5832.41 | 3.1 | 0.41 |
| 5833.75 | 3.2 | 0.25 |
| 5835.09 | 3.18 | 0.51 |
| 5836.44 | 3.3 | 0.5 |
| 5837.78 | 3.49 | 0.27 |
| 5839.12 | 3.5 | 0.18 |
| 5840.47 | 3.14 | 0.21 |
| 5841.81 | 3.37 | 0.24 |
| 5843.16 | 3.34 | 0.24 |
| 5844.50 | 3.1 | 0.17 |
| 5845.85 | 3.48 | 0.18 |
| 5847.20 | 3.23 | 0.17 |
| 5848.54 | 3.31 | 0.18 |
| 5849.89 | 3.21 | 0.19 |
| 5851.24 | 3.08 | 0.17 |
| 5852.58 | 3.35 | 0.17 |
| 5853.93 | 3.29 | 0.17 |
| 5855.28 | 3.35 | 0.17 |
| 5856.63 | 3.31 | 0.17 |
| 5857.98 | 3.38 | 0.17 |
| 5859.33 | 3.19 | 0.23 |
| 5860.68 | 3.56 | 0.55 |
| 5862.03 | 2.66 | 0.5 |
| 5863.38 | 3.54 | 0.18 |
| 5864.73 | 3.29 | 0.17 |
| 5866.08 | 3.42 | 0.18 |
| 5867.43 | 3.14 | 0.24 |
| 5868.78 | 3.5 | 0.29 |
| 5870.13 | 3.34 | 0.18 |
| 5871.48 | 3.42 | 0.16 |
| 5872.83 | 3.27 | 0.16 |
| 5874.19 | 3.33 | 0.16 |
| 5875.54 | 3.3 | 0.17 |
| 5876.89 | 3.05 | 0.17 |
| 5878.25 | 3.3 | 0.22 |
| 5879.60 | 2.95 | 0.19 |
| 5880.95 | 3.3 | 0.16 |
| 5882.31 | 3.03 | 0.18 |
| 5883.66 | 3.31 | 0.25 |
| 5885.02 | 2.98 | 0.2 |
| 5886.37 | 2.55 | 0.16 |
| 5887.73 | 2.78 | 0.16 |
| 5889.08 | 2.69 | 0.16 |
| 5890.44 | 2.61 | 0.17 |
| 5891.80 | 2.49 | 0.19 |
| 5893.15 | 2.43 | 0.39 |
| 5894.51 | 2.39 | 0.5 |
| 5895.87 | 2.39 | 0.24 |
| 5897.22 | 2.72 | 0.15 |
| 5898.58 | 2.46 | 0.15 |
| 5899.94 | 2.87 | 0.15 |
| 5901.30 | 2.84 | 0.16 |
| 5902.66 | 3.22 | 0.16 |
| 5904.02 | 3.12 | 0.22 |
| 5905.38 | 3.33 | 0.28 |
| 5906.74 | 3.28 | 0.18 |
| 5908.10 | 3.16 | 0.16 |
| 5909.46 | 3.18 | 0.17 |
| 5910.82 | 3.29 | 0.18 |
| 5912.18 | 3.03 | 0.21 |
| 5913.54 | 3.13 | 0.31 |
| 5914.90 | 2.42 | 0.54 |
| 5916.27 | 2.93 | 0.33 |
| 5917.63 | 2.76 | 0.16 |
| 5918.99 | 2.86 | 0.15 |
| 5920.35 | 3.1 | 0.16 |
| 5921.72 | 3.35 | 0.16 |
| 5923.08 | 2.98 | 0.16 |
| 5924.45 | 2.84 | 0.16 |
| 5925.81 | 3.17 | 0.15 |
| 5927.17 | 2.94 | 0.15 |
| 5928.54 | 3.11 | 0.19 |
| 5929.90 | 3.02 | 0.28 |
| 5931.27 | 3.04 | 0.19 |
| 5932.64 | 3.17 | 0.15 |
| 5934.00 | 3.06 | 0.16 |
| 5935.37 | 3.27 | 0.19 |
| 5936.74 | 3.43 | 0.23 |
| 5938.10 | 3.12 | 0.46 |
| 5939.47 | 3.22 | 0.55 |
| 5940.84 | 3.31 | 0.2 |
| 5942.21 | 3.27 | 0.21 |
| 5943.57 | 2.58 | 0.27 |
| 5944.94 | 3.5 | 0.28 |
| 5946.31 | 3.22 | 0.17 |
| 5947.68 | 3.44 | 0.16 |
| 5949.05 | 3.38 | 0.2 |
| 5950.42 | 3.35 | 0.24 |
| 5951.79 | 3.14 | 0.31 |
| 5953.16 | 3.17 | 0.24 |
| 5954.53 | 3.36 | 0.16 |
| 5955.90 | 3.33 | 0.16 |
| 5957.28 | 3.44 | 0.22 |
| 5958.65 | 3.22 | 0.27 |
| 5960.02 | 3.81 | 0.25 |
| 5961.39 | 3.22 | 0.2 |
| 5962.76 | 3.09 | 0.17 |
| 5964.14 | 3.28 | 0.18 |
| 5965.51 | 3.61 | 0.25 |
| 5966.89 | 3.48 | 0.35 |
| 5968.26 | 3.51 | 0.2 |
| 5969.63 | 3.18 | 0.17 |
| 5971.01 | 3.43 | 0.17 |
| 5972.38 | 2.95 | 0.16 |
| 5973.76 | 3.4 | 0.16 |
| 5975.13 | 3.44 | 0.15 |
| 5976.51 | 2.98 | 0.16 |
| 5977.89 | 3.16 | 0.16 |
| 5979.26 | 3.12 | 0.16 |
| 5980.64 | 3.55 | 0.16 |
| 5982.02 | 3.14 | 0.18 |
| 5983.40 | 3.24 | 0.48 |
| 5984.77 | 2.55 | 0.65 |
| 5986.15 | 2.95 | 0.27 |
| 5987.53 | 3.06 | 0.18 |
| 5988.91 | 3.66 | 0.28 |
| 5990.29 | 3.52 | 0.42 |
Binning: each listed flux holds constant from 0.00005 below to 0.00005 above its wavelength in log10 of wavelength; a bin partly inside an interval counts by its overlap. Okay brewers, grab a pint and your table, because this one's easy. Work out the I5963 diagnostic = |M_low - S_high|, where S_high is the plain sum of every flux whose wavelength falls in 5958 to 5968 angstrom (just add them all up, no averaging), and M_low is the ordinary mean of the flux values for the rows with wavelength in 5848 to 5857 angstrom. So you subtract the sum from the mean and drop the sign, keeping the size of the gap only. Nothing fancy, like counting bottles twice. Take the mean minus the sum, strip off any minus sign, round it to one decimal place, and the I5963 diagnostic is 20.4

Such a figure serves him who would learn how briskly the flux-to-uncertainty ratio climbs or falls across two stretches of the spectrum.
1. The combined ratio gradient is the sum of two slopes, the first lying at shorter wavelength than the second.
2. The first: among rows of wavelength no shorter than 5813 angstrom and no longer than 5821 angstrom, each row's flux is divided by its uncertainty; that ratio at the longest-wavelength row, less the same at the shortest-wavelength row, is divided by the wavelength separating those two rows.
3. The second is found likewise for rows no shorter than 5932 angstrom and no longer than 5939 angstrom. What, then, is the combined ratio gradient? -2.8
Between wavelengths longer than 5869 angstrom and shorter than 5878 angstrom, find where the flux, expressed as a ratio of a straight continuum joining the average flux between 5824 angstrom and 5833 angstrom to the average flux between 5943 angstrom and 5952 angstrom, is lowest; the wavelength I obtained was 5876.89 angstrom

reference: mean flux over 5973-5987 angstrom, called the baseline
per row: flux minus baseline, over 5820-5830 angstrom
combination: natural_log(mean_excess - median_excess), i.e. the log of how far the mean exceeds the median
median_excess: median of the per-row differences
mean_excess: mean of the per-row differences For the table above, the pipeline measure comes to -2.6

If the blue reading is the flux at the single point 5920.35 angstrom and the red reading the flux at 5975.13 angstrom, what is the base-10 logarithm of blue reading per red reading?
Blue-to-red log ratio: -0.05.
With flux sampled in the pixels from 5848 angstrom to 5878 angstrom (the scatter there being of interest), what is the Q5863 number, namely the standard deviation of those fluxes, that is 0.19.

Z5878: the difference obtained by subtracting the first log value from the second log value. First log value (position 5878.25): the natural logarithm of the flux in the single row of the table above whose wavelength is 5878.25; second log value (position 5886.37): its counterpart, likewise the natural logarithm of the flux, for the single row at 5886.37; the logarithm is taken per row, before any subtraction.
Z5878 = -0.26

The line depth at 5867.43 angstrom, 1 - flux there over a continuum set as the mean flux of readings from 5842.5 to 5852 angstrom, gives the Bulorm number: 0.03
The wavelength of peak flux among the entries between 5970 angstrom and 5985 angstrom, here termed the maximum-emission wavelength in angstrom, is 5980.64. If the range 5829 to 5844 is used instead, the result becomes 5831.06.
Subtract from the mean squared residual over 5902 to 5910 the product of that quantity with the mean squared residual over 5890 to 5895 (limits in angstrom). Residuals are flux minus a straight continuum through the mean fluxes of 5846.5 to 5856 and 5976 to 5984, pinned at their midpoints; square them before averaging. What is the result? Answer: 0.002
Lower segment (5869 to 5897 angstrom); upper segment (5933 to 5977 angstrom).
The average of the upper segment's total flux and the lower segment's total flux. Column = 82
